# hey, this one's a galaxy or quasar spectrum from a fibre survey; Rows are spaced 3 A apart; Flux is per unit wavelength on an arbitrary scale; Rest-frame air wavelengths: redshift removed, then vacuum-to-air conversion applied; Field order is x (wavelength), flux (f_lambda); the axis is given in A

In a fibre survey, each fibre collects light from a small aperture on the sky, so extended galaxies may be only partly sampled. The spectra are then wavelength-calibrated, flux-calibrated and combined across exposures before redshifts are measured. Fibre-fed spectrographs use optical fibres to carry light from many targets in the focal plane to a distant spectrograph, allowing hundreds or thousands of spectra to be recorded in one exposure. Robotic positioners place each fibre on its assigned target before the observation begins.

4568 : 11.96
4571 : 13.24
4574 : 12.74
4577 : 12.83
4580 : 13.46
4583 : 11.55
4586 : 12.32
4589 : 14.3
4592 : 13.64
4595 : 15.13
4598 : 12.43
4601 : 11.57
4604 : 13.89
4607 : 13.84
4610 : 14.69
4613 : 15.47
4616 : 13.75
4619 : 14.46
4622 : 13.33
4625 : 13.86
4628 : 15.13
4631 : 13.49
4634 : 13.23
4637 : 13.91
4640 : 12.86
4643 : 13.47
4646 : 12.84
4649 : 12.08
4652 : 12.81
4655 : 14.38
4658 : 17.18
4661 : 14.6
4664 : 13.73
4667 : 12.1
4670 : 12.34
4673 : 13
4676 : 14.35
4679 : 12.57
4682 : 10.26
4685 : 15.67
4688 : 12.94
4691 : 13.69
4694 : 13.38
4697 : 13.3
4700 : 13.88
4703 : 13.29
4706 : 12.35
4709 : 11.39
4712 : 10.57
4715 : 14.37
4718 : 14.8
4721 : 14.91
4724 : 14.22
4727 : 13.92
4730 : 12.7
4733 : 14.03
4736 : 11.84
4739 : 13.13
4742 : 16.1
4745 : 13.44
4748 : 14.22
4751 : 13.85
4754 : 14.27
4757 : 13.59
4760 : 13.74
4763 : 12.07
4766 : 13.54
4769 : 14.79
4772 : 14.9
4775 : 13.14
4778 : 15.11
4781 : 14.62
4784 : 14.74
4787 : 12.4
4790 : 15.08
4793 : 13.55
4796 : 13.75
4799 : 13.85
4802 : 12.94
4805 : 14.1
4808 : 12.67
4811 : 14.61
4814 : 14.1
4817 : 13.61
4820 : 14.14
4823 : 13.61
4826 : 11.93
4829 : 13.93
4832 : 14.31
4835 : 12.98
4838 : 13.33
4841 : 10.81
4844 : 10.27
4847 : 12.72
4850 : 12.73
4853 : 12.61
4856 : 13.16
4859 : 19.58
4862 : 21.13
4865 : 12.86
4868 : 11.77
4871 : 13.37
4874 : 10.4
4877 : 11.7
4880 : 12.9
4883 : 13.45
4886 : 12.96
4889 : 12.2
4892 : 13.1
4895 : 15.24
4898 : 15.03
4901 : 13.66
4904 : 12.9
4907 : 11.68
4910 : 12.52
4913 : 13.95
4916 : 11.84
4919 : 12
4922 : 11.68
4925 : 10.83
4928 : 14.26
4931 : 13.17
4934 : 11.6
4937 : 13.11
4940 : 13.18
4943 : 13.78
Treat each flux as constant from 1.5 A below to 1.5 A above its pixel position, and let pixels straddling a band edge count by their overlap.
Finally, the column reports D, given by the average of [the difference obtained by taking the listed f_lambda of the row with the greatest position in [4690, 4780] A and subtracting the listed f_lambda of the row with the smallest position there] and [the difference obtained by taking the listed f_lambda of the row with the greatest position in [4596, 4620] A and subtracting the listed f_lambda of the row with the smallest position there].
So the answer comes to 1.7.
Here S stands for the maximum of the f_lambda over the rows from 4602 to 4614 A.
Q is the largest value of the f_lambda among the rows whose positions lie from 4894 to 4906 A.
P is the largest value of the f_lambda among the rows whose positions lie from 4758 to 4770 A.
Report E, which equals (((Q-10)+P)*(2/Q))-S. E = -12.8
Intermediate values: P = 14.79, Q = 15.24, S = 15.47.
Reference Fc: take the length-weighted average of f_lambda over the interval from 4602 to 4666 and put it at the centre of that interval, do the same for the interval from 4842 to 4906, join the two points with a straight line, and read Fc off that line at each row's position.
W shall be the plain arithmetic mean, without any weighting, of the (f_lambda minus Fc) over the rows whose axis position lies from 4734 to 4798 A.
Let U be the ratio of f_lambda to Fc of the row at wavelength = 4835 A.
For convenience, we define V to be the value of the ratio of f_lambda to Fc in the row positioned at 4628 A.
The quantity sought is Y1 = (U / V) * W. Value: 0.20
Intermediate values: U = 0.96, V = 1.09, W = 0.22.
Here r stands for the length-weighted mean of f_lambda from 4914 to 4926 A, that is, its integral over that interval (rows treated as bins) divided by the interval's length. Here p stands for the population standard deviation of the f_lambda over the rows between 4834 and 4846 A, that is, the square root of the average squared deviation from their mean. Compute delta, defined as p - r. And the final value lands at -10.4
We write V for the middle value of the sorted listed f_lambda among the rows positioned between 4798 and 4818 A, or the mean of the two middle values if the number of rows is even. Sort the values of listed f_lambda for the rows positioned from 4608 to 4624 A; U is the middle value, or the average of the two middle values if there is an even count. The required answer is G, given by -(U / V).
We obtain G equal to -1.04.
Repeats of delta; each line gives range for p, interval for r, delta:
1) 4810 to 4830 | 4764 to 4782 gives -13.5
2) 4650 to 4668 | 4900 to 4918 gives -11.1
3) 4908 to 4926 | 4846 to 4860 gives -13.1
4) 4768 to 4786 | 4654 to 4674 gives -13.3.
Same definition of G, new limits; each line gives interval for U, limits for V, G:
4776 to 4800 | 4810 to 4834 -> -1.02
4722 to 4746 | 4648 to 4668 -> -1.00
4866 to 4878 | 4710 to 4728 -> -0.82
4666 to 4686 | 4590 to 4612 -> -0.91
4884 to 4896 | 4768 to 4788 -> -0.88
